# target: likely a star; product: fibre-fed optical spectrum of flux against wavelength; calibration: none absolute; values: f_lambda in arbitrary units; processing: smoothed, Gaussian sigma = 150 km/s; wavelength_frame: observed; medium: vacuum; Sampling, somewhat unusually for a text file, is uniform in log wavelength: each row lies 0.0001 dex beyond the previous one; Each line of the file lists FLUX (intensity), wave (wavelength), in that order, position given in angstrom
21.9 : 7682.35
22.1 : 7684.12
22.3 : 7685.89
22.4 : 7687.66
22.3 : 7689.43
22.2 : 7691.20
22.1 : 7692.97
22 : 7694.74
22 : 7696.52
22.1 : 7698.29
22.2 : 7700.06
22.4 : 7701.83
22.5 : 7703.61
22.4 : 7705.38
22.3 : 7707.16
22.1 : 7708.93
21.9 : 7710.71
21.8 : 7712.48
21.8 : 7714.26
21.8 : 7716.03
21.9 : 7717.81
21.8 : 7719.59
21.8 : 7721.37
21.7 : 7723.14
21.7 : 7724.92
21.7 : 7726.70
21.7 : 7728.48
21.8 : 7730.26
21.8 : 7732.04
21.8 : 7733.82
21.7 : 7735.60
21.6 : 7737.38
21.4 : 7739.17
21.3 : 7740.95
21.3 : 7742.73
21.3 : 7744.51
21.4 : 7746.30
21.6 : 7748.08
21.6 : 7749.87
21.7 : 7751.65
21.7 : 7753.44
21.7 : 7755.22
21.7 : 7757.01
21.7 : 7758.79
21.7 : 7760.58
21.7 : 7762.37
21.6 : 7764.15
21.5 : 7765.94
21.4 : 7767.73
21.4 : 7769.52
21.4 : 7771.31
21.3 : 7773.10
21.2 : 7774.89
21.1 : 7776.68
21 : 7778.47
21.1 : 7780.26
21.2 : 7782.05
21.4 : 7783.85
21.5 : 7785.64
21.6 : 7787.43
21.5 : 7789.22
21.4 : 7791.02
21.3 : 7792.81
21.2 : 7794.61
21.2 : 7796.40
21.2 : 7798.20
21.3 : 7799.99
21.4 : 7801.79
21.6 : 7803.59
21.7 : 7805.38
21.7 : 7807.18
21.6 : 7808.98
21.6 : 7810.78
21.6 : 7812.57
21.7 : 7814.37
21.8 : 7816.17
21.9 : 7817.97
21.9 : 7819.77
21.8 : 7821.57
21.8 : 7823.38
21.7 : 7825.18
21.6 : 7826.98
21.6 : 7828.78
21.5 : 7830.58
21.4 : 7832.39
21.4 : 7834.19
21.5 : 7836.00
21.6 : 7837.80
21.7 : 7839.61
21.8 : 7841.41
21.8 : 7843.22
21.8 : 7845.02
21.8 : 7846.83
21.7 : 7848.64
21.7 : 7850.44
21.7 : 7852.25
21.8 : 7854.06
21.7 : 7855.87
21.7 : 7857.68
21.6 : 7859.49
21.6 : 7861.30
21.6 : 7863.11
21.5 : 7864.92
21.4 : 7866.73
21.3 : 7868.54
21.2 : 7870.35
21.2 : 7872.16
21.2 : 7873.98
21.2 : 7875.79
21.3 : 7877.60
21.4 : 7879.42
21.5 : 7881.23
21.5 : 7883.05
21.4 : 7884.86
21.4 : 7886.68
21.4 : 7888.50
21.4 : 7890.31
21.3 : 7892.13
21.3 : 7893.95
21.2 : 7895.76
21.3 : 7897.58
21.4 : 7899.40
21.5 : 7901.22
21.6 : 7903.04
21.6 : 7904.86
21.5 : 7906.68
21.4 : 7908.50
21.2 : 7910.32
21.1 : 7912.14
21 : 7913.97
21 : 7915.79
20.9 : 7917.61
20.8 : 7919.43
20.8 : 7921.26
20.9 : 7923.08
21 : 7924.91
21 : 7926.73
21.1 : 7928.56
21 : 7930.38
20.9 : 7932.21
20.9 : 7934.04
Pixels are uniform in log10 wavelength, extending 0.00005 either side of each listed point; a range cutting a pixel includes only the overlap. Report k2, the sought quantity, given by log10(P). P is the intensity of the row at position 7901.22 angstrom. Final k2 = 1.33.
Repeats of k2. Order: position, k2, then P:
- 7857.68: 1.34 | 21.7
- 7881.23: 1.33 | 21.5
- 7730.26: 1.34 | 21.8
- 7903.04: 1.33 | 21.6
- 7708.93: 1.34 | 22.1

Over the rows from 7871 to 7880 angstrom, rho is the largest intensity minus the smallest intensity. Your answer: 0.20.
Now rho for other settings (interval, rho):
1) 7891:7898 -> 0.10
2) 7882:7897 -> 0.30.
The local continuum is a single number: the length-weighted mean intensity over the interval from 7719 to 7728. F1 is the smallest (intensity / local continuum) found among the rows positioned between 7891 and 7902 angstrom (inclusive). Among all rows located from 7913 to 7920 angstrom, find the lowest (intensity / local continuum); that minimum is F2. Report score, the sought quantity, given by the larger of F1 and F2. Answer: 0.98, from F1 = 0.975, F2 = 0.96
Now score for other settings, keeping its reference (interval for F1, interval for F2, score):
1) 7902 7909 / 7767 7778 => 0.98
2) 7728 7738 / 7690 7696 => 1.01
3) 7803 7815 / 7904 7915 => 0.99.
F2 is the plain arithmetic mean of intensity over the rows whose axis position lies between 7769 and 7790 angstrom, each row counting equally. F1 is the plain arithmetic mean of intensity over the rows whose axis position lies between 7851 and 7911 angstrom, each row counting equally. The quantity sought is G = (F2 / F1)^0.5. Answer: 1.00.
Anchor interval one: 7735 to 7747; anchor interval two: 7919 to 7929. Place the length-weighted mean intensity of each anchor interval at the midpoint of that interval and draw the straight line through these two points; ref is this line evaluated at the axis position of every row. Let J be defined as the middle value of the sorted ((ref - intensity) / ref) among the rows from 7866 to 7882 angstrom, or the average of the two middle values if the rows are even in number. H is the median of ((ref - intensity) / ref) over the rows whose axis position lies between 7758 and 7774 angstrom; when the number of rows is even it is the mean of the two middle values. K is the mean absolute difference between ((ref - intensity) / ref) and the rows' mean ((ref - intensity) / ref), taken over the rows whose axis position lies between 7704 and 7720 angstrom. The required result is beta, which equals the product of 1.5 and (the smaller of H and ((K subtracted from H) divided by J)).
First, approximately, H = -0.007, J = -0.011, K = 0.0085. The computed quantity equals -0.011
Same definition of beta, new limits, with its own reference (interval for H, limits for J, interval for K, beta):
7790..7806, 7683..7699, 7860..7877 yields -0.003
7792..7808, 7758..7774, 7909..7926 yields -0.003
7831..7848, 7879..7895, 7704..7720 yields -0.039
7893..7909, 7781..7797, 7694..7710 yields -0.032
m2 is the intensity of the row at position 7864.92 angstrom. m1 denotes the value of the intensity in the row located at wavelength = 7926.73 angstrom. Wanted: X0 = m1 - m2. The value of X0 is -0.5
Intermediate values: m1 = 21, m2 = 21.5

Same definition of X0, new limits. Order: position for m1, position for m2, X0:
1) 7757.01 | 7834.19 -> 0.3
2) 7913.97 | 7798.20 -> -0.2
